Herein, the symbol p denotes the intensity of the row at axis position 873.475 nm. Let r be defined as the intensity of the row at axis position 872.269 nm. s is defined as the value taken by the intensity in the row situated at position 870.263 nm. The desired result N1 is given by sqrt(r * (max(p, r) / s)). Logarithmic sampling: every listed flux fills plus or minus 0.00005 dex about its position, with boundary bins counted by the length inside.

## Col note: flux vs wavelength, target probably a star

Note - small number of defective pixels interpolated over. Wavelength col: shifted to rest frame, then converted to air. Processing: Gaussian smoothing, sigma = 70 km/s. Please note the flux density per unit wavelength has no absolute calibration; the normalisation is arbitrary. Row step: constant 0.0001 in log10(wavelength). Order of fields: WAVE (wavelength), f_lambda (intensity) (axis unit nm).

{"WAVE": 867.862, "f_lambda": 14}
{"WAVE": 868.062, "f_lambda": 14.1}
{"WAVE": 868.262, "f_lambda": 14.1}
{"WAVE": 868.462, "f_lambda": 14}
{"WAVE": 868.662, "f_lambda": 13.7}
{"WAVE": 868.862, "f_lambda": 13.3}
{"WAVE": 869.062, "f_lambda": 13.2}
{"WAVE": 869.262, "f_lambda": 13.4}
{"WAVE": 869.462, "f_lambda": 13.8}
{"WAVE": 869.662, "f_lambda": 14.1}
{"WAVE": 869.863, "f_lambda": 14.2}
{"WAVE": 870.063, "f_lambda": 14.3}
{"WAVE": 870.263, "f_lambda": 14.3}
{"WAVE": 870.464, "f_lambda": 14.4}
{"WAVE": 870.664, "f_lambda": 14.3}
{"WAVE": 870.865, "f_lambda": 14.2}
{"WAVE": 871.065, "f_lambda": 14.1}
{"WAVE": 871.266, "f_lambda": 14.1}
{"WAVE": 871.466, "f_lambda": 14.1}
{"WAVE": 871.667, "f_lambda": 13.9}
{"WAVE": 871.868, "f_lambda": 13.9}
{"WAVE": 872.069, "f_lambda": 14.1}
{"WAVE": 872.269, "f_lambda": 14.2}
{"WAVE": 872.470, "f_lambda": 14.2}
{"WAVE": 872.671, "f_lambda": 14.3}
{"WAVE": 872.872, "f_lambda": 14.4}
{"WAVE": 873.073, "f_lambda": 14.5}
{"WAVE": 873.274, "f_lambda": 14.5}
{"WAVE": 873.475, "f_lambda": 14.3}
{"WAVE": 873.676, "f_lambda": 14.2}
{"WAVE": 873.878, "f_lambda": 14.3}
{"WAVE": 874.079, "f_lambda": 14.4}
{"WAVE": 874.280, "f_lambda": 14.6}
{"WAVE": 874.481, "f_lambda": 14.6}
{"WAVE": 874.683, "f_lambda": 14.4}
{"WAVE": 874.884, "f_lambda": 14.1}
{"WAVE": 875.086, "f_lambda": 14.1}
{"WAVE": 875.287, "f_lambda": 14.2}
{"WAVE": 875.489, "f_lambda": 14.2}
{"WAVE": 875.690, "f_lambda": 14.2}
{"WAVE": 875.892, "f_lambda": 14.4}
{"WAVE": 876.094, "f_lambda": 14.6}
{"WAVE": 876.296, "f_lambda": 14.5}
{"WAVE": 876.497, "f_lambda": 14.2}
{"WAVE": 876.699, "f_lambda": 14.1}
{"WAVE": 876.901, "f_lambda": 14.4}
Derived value 3.77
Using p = 14.3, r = 14.2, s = 14.3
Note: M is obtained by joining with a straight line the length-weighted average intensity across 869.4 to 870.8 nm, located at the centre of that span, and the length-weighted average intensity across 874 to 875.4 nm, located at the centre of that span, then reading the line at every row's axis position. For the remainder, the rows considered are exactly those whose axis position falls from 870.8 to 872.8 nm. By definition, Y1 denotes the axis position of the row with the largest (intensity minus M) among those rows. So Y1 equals 872.671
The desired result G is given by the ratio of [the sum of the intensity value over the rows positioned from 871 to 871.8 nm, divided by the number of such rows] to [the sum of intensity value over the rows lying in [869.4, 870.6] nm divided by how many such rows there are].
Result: 0.991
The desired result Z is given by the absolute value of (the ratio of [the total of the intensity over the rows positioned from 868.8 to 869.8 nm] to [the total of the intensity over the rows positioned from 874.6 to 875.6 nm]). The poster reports 0.95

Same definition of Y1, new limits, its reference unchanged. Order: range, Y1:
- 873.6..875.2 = 874.280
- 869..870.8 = 870.464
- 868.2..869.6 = 868.262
